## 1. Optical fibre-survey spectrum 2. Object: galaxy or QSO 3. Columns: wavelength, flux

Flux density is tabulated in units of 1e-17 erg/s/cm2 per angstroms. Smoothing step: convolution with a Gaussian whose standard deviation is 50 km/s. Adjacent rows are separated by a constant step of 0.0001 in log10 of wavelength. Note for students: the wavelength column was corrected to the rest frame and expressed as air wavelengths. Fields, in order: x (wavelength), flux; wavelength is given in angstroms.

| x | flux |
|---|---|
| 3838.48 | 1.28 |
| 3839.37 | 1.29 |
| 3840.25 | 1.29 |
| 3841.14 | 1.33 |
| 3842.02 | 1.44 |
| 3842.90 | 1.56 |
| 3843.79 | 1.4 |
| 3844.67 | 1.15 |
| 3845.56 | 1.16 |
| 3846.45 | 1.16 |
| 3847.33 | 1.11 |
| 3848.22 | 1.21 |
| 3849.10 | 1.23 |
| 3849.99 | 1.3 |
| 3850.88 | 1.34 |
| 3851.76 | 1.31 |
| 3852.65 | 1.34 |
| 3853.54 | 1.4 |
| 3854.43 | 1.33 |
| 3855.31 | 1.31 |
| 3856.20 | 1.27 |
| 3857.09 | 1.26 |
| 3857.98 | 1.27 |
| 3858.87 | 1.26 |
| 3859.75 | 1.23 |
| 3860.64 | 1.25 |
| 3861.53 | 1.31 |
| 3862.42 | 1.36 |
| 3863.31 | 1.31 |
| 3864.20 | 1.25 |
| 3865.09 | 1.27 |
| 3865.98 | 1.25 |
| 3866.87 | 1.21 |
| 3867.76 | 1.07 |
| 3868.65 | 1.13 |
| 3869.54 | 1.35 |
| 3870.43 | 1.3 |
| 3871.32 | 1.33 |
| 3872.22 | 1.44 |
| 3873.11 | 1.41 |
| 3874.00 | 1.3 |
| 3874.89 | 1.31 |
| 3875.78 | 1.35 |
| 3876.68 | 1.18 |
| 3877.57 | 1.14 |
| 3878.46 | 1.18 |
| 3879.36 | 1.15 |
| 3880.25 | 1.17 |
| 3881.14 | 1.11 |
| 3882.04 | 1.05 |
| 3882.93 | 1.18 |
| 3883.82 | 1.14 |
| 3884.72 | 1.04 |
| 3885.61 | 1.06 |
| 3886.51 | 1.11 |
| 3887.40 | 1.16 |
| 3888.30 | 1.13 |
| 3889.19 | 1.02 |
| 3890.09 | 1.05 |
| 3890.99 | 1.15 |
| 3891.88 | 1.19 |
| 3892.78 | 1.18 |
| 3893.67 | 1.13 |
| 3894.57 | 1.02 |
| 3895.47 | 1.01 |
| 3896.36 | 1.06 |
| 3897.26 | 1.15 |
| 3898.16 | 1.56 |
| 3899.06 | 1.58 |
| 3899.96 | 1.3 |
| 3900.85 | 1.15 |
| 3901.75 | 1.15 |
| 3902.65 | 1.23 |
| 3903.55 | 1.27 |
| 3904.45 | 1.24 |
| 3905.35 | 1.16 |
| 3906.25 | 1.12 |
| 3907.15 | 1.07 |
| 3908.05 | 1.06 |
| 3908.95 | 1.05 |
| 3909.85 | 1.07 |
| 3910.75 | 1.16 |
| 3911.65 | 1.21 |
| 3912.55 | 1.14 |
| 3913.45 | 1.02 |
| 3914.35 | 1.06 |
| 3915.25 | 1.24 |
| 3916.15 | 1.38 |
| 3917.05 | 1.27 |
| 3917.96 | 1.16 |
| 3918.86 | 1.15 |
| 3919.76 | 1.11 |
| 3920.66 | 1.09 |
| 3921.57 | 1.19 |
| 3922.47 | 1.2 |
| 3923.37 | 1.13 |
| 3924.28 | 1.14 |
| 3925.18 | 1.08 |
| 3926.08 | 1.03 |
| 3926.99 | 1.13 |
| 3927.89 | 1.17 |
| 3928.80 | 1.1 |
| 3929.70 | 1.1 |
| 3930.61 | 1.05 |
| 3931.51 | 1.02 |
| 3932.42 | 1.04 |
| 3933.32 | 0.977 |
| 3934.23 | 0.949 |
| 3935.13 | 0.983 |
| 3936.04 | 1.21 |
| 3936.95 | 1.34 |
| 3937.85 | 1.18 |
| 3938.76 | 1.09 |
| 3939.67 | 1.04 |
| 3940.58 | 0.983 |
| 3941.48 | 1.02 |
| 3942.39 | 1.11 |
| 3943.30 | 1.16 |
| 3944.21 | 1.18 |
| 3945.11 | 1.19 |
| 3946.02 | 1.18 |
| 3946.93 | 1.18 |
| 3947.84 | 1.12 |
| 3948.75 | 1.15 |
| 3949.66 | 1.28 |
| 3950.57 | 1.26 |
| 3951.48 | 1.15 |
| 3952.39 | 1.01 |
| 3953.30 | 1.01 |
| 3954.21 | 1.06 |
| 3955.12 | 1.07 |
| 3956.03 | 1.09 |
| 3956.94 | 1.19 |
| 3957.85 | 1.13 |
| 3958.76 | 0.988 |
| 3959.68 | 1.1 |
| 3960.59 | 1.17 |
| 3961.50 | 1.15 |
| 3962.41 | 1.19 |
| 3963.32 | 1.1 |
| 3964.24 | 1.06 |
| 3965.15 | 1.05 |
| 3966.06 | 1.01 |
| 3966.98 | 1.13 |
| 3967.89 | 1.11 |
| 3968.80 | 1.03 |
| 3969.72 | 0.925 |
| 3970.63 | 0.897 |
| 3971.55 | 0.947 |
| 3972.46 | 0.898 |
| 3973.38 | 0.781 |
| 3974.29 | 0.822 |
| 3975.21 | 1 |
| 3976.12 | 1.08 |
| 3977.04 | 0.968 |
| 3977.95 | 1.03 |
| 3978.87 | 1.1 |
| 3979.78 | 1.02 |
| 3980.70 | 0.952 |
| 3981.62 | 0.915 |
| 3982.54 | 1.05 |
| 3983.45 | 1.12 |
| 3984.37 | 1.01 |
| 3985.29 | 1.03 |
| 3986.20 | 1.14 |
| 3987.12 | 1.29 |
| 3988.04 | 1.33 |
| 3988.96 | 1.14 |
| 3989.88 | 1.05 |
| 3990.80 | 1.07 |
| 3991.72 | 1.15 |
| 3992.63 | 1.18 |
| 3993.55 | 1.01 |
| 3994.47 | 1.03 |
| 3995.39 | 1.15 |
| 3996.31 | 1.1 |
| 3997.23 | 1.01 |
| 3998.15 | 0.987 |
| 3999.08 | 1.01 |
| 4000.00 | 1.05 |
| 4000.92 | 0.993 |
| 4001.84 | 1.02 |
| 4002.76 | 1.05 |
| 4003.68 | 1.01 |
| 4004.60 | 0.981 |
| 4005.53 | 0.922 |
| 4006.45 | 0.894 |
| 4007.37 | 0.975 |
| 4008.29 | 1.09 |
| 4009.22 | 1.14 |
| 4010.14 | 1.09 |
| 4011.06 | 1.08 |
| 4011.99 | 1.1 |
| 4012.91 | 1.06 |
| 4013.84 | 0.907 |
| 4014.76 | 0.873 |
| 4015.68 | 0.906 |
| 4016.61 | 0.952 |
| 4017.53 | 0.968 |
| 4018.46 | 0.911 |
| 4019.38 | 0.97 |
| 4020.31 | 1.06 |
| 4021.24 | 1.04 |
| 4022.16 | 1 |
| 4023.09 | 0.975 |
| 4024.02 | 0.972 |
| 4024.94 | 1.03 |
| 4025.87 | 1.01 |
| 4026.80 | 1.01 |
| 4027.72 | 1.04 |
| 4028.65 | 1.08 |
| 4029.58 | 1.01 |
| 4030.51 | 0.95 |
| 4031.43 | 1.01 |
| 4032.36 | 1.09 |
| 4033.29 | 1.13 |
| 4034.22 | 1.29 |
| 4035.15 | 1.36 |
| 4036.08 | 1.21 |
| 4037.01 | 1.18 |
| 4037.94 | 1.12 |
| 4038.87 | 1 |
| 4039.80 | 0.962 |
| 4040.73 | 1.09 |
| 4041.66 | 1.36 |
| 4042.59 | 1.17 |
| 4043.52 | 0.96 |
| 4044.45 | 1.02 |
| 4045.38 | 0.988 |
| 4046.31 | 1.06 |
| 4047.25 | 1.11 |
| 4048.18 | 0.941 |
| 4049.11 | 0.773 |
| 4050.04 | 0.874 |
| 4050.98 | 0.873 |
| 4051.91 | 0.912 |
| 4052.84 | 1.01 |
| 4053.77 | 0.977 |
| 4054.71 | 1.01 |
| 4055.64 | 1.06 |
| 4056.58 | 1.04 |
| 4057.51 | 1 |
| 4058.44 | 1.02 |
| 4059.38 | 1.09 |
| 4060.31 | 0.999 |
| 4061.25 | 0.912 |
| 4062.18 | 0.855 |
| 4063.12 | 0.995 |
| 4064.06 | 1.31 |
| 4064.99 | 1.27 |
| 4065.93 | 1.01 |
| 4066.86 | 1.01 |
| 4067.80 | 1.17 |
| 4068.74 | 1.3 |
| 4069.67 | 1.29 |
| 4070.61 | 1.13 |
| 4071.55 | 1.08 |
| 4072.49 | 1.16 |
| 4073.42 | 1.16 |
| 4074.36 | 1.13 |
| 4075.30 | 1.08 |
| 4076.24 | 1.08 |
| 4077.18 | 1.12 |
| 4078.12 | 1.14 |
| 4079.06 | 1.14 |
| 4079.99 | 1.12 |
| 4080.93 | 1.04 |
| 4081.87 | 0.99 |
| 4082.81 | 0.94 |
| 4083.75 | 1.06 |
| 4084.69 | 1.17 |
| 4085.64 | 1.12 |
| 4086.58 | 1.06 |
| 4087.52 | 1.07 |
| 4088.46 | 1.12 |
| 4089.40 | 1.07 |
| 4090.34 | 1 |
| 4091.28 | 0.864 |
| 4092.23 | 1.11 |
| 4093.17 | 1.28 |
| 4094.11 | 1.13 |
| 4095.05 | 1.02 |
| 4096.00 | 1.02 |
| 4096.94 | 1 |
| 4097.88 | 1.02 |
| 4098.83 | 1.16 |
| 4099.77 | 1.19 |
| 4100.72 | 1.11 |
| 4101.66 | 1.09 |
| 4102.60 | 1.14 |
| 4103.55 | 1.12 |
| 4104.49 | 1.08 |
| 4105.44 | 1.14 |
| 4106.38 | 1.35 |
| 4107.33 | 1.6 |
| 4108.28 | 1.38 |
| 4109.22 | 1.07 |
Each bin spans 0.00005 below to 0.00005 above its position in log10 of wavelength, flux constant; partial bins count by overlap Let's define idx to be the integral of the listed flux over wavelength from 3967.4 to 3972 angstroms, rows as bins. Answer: 4.5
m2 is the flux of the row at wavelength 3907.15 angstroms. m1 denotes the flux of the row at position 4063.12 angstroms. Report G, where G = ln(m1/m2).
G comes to -0.07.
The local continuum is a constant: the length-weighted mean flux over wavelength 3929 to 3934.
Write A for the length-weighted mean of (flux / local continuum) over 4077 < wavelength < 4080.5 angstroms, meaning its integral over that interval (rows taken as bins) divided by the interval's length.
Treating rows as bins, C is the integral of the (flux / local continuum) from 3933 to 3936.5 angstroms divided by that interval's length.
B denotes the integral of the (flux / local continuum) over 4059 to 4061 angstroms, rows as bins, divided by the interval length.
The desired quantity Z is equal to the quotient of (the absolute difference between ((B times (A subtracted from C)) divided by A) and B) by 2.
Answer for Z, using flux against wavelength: 0.54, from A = 1.09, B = 0.99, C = 0.99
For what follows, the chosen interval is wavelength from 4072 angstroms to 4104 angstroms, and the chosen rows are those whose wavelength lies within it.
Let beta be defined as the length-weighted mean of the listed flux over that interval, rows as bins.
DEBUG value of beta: 1.09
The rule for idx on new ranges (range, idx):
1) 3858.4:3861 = 3.2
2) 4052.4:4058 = 5.7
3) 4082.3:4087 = 5.0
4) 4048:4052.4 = 3.8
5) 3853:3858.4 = 7.1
